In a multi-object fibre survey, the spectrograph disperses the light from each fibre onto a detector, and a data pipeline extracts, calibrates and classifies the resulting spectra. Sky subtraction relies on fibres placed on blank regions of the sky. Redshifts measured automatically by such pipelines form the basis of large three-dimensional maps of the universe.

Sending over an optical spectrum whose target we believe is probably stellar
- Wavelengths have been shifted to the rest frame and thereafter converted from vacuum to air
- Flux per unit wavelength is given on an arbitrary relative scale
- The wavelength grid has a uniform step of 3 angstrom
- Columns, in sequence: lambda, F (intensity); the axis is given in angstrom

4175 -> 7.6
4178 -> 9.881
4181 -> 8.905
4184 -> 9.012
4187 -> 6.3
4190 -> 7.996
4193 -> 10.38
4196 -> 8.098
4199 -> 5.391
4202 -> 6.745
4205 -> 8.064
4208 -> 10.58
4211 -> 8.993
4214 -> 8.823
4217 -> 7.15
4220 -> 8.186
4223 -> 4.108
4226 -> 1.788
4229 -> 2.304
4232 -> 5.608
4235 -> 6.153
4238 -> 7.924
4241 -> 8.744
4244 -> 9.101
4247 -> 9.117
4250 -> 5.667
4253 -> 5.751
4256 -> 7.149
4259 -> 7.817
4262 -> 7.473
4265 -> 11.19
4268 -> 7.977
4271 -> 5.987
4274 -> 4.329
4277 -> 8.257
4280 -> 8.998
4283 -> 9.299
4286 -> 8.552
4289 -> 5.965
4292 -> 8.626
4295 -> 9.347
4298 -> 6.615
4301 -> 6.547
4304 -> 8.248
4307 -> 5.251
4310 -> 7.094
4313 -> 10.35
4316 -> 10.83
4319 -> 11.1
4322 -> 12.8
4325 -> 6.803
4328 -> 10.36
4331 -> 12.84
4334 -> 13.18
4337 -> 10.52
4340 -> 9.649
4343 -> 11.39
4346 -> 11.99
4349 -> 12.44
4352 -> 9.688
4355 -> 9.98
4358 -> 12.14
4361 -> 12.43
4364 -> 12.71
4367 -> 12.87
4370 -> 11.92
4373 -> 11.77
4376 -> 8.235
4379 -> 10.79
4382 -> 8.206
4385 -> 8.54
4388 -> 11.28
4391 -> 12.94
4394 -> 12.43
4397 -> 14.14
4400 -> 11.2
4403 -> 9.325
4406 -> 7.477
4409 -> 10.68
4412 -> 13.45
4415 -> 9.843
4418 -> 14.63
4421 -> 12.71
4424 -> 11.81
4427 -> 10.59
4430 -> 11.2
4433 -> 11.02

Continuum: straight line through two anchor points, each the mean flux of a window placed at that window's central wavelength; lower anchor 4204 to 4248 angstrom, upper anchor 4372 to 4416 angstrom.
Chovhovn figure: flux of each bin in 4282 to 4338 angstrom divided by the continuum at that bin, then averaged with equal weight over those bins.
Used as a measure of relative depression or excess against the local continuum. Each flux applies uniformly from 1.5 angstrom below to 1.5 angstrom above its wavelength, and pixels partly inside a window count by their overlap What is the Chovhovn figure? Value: 1.03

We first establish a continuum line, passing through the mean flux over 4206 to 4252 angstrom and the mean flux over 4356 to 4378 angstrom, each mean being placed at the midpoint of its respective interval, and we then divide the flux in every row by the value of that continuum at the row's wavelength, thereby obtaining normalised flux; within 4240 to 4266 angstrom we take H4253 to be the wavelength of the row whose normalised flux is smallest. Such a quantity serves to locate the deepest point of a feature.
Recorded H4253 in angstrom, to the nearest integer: 4250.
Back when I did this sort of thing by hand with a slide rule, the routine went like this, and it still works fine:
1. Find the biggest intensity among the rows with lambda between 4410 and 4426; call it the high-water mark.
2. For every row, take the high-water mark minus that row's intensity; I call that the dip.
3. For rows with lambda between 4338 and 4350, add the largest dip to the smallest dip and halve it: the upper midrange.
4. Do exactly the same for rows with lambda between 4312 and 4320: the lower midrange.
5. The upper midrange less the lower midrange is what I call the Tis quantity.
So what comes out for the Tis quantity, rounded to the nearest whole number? 0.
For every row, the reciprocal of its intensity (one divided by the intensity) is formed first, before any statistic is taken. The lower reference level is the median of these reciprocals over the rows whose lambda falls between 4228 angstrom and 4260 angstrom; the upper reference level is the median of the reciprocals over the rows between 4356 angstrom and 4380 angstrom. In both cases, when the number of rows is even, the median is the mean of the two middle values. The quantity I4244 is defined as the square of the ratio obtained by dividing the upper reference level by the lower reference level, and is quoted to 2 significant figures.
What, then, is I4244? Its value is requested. 0.35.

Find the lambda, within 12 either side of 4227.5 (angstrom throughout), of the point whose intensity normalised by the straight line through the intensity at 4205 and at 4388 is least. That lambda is 4226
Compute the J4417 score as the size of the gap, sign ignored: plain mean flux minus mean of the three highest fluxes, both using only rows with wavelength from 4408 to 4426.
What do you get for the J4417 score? 1.4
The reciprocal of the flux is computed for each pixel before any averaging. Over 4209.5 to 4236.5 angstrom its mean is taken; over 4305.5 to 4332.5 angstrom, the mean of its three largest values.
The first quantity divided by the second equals 1.44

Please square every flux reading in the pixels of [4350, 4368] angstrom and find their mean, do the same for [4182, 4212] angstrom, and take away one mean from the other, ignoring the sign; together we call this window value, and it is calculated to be 68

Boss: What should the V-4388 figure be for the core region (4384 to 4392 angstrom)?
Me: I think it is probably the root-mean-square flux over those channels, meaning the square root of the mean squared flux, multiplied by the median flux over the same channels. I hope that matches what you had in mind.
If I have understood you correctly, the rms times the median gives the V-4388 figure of 125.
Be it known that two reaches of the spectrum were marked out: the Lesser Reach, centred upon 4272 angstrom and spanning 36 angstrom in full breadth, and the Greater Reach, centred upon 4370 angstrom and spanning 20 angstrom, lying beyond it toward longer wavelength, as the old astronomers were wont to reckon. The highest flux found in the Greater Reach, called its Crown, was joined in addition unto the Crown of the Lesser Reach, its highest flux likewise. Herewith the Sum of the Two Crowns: 24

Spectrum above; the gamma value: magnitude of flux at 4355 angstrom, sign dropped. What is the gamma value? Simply 10.0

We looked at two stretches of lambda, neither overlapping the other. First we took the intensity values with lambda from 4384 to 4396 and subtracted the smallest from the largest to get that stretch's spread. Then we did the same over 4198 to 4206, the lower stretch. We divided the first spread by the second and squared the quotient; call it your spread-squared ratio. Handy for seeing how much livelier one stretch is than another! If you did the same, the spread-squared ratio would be 2.7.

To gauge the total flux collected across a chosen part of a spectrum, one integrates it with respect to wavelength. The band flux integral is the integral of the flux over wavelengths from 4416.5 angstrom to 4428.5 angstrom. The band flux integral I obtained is 149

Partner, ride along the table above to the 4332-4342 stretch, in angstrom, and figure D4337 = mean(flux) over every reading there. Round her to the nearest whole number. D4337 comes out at 11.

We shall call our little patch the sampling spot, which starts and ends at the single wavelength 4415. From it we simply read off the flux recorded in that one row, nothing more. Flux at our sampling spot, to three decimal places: 9.843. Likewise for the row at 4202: 6.745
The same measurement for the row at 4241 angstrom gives 8.744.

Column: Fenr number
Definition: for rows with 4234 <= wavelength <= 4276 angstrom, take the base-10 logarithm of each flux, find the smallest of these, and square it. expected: 0.40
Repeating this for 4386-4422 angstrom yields 0.76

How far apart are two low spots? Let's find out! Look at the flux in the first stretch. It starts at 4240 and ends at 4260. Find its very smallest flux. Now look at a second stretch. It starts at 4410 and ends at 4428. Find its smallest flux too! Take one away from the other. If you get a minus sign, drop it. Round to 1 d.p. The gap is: 4.2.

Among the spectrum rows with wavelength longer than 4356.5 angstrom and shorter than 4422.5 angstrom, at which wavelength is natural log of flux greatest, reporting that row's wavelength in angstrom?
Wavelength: 4418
